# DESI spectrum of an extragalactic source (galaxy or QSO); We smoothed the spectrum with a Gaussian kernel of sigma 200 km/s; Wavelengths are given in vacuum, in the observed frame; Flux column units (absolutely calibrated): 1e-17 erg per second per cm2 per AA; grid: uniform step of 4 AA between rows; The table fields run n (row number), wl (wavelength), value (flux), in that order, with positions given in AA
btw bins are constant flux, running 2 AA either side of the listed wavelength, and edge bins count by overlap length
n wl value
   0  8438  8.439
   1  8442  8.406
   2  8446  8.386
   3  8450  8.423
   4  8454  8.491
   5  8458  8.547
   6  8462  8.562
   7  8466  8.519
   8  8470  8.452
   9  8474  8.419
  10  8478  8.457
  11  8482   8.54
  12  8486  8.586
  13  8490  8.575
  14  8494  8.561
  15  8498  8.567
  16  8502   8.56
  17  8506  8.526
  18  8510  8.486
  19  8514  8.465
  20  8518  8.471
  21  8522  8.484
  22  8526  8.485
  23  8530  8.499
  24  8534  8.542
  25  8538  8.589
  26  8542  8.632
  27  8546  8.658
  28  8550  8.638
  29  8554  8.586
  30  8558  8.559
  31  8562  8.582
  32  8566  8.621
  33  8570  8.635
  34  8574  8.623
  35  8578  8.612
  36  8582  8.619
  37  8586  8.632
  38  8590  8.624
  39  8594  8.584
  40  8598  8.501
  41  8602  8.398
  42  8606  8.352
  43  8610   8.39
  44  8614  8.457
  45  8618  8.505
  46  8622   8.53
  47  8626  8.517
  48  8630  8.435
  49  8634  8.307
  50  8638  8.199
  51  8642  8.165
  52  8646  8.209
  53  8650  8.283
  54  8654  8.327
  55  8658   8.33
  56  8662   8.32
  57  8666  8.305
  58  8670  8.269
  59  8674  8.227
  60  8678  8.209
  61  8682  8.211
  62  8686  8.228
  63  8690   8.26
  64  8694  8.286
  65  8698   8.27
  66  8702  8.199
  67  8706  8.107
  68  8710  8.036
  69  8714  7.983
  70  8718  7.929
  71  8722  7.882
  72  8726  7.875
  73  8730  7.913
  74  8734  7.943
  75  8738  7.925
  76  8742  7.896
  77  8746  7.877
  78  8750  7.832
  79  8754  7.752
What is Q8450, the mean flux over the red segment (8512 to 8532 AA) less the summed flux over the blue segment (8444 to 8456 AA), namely -17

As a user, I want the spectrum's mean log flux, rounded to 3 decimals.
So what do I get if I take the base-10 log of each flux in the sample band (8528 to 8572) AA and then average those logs 0.934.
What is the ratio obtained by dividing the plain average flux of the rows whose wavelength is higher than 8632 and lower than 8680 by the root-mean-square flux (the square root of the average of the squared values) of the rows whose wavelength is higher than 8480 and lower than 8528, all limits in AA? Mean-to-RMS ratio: 0.969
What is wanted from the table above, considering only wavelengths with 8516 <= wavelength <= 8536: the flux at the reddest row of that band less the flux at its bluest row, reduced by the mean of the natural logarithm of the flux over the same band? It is -2.07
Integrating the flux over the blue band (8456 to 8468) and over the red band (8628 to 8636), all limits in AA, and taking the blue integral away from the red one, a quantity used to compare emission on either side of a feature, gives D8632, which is -36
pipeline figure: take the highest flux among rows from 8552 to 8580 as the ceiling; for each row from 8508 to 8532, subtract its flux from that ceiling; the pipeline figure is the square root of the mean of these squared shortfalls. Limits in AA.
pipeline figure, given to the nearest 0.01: 0.15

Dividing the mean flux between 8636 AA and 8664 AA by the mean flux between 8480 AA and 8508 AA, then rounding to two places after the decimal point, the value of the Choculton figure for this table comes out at 0.97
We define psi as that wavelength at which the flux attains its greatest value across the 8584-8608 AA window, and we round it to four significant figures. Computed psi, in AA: 8586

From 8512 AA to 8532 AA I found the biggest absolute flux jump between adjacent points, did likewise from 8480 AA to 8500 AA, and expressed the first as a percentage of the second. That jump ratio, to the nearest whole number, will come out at 30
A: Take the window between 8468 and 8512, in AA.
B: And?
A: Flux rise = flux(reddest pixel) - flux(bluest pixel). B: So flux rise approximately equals 0.0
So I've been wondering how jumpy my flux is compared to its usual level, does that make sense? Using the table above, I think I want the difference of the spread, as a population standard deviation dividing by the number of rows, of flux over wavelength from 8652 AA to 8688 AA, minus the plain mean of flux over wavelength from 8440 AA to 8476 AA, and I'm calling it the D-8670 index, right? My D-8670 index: -8.42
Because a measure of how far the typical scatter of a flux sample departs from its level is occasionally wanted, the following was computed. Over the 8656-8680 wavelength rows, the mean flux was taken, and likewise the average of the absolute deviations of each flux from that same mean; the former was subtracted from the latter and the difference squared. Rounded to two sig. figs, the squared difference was 68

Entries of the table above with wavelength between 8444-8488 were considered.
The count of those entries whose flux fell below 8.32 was 0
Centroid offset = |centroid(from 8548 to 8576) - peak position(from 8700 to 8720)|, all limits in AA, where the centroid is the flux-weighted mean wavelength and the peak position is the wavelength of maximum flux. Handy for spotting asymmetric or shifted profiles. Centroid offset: 140.0 AA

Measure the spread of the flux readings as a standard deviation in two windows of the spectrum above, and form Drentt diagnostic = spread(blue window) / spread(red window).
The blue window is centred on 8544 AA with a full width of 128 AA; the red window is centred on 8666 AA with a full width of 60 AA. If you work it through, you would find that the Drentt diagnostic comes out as 1.4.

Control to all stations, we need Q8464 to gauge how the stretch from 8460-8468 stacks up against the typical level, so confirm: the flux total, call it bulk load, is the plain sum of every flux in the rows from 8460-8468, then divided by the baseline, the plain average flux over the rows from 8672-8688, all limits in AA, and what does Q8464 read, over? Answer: 2.1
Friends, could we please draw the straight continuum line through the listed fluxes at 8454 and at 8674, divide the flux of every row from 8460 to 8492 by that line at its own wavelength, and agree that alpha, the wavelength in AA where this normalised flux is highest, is 8486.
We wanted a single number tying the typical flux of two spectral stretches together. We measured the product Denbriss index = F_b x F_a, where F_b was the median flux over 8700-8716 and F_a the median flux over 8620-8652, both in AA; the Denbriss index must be 67.0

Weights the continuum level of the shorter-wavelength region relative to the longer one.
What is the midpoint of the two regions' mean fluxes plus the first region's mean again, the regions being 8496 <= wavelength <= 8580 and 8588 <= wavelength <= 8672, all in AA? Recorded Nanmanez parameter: 17.03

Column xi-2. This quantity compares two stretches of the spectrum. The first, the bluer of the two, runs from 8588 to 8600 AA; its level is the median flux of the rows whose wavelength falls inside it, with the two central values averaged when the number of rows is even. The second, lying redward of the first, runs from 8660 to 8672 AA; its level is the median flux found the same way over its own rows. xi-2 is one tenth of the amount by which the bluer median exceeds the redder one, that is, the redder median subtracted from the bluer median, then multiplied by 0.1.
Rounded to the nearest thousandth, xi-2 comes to 0.028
